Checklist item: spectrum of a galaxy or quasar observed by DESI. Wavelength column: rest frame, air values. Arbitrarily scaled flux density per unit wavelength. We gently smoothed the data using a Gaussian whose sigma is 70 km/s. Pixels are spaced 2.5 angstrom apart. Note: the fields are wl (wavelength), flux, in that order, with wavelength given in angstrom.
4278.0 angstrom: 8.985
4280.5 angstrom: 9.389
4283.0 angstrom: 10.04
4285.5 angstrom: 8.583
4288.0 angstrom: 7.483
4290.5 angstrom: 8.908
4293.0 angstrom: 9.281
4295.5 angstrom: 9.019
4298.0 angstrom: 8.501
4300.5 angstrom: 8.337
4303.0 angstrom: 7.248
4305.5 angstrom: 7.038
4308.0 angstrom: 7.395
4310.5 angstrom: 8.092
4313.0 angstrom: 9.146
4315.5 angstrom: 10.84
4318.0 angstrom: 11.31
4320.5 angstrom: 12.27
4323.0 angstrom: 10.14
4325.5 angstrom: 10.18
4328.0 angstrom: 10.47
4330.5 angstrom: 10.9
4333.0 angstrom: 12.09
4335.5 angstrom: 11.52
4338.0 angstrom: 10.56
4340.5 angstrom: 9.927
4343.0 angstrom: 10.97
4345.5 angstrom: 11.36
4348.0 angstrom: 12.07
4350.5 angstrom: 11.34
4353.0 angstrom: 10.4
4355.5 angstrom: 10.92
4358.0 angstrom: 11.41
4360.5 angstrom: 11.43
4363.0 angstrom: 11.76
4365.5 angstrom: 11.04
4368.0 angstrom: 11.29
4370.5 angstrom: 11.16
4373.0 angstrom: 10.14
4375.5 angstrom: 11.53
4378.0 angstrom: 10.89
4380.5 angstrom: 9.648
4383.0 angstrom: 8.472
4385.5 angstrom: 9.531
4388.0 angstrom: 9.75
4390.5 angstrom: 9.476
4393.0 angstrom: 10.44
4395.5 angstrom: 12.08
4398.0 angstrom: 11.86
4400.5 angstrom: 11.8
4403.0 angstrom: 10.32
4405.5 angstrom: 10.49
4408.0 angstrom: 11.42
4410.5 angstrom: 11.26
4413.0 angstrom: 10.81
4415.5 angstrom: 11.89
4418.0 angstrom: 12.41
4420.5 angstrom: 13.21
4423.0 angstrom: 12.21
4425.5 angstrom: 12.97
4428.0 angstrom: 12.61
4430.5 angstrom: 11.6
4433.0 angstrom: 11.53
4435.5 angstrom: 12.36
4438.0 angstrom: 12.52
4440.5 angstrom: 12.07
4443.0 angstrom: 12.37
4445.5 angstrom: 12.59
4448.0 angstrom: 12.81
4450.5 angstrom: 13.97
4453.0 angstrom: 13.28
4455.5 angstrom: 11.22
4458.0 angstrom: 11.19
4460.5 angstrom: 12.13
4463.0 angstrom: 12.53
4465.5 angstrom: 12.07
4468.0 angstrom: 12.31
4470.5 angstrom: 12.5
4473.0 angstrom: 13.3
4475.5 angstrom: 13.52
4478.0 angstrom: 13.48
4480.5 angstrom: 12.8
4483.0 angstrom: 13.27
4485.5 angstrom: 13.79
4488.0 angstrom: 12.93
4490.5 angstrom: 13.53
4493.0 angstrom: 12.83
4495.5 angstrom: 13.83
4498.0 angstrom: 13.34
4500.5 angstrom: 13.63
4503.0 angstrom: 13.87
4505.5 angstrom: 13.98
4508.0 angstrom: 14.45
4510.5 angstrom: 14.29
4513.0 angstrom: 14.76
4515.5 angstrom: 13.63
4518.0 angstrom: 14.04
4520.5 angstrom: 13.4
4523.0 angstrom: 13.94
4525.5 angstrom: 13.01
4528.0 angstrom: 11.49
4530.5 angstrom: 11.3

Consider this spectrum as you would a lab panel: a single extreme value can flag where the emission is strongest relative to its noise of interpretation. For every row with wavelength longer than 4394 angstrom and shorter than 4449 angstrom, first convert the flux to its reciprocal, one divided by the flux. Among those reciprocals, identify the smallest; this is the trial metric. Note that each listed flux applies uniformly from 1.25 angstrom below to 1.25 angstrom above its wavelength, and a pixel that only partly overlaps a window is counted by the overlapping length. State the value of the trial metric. 0.076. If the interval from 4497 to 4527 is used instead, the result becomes 0.068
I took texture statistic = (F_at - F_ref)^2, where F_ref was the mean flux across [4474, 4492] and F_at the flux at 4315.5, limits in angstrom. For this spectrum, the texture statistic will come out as 6.2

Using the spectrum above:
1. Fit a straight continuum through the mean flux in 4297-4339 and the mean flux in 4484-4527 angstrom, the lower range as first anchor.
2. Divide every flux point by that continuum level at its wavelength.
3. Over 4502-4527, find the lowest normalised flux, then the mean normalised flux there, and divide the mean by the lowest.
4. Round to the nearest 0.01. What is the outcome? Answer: 1.09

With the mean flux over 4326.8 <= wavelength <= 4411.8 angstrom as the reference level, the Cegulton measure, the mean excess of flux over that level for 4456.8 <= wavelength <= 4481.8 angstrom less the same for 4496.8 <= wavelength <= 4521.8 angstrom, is -1.4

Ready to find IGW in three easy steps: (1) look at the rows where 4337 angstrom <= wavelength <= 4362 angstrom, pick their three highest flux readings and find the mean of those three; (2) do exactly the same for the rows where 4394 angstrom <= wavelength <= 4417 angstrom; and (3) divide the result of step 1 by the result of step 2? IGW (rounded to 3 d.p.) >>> 0.974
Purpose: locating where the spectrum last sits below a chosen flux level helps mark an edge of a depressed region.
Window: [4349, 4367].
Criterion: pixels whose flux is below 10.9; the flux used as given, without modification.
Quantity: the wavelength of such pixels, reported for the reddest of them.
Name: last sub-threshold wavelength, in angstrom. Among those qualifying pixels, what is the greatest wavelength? 4353.0 angstrom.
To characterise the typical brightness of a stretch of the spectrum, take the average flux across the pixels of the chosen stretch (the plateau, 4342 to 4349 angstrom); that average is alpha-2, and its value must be 11.5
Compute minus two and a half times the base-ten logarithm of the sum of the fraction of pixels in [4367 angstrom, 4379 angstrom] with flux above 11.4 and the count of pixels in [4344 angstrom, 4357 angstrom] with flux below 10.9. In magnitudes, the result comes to -0.20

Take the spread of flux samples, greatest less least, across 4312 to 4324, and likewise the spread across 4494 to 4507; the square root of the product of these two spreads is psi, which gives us 1.41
